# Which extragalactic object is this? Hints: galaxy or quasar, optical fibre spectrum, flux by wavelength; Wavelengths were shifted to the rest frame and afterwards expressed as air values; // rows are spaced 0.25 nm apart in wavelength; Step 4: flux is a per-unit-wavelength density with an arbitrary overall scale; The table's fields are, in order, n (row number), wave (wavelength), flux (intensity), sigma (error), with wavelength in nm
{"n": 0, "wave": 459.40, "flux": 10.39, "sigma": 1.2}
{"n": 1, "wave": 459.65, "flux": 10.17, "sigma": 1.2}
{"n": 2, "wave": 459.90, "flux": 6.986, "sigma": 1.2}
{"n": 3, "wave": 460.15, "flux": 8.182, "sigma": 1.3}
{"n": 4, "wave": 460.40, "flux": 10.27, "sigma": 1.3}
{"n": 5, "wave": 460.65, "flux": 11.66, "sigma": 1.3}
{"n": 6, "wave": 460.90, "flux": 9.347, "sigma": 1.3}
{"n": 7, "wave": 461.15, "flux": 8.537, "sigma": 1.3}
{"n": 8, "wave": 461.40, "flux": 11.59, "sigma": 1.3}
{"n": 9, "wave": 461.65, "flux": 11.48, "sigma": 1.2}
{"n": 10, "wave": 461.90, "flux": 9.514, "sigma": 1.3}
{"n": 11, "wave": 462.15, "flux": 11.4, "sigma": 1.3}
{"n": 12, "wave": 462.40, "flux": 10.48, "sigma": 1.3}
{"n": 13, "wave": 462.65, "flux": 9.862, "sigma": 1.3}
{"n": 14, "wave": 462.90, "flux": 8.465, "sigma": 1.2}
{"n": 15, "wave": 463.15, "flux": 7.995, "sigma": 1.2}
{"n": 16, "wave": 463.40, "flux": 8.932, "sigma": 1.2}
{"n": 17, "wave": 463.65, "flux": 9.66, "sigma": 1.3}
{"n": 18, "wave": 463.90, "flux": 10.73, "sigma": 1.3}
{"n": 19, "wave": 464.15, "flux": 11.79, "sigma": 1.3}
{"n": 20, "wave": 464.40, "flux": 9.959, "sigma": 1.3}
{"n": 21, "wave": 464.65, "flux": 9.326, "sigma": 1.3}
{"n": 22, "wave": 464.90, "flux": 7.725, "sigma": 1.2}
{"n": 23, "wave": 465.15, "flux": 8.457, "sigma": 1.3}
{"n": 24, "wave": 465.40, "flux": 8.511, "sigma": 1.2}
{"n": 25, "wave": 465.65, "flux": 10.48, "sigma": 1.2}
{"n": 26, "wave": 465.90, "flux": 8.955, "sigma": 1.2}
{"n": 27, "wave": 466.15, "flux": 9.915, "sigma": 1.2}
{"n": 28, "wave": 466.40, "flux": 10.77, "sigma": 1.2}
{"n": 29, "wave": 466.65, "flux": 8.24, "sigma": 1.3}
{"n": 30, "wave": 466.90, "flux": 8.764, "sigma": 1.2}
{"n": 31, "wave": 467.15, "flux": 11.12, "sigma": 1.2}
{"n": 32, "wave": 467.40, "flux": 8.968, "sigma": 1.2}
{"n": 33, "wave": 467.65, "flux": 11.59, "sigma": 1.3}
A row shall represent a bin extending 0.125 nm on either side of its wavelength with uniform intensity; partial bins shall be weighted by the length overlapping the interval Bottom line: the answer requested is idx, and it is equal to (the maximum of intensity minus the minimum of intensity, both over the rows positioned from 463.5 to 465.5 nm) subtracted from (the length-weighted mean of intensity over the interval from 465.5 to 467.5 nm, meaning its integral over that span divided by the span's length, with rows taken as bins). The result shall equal 5.6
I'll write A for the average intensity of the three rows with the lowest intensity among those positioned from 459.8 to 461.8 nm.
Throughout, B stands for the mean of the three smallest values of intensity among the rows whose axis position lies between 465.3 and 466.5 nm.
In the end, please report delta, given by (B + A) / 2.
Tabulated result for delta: 8.51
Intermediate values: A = 7.9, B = 9.1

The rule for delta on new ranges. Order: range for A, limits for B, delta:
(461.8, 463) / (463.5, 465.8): 8.76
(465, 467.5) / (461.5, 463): 8.84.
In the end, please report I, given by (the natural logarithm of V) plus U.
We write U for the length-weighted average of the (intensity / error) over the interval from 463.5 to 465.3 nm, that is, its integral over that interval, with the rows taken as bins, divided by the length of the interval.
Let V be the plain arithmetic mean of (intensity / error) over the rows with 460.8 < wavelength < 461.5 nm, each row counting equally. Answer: 9.5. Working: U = 7.5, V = 7.6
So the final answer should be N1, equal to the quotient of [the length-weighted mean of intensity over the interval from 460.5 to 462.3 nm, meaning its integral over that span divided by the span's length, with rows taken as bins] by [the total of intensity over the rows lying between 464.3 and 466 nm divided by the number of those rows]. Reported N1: 1.16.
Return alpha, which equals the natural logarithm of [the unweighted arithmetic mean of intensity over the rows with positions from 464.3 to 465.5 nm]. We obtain 2.17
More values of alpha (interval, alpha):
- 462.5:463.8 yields 2.20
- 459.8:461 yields 2.23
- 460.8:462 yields 2.31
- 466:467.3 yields 2.28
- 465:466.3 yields 2.23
